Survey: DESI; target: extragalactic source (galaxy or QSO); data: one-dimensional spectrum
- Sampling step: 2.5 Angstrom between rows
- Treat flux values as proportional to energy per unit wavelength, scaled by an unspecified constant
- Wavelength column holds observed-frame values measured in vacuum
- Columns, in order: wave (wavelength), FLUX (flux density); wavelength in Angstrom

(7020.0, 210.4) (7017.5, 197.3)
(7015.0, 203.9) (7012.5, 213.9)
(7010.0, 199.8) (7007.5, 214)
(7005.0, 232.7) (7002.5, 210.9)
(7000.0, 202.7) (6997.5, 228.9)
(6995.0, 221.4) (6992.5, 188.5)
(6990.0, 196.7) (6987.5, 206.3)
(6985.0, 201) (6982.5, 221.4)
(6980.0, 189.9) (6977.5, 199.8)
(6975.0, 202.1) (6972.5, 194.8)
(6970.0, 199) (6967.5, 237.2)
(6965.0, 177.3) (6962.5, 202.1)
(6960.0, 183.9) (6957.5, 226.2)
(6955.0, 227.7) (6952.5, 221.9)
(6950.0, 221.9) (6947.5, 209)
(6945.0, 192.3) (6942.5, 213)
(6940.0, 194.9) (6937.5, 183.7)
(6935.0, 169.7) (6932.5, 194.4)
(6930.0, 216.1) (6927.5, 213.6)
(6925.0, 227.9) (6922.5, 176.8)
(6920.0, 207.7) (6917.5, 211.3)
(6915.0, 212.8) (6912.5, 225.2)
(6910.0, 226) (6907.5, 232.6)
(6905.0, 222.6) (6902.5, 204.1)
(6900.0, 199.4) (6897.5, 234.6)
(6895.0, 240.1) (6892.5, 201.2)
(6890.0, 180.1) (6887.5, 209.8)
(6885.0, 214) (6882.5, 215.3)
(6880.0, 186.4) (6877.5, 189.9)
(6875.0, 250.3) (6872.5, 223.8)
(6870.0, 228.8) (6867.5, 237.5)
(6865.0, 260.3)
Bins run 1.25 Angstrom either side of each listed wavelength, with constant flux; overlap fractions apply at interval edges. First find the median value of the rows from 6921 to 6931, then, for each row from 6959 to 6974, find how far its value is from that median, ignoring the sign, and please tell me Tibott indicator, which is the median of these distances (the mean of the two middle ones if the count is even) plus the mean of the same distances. 44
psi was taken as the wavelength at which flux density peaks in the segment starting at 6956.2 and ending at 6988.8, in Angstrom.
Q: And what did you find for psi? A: 6967.5 Angstrom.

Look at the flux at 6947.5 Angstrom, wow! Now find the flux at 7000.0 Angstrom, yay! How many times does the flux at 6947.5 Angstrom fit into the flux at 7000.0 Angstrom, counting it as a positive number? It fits 0.97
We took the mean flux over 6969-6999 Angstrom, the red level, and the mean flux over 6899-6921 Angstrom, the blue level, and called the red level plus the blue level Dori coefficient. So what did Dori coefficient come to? 420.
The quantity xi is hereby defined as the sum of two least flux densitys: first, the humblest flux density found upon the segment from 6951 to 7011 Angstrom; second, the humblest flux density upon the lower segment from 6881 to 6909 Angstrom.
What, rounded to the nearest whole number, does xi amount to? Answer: 357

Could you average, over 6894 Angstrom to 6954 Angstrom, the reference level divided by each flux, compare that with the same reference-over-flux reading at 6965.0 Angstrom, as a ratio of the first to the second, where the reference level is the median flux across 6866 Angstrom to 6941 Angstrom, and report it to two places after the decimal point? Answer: 0.85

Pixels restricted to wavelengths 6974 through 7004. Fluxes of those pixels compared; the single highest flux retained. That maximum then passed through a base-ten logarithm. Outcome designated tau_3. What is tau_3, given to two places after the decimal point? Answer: 2.36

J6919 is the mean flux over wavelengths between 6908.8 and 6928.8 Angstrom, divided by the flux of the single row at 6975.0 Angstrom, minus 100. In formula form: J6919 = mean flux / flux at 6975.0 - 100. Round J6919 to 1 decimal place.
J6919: -98.9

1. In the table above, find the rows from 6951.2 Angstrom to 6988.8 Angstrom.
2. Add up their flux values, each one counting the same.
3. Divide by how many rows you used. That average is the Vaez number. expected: 206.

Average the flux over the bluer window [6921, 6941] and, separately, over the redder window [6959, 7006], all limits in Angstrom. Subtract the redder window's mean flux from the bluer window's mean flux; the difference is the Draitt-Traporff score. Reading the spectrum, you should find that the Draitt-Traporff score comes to -8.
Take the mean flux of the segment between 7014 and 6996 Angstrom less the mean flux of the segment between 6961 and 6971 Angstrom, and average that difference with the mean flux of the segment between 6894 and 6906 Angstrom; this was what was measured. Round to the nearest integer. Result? 115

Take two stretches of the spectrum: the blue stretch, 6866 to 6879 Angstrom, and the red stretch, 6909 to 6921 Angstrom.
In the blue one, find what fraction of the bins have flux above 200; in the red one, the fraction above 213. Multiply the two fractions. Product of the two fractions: 0.32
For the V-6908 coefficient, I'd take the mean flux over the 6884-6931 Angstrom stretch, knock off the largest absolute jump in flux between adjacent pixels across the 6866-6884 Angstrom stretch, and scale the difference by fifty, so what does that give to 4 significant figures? 7653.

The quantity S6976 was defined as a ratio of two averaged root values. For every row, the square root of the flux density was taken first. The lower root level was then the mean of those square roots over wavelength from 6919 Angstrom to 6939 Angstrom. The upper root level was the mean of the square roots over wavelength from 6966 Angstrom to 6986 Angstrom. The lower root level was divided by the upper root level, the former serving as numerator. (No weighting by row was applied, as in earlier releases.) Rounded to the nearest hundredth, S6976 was 0.98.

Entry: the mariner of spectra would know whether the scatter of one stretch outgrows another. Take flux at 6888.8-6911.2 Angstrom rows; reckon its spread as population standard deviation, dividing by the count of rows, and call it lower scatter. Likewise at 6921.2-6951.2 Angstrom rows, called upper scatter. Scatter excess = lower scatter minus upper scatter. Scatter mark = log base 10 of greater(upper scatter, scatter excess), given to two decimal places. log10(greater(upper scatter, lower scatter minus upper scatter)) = 1.25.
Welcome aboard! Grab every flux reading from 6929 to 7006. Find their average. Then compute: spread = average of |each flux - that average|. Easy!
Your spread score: 14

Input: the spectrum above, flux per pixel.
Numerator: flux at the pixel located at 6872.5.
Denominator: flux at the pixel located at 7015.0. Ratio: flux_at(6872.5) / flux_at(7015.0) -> 1.10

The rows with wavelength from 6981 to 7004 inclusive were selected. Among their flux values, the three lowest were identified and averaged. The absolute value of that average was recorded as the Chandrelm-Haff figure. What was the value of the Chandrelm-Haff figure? 195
